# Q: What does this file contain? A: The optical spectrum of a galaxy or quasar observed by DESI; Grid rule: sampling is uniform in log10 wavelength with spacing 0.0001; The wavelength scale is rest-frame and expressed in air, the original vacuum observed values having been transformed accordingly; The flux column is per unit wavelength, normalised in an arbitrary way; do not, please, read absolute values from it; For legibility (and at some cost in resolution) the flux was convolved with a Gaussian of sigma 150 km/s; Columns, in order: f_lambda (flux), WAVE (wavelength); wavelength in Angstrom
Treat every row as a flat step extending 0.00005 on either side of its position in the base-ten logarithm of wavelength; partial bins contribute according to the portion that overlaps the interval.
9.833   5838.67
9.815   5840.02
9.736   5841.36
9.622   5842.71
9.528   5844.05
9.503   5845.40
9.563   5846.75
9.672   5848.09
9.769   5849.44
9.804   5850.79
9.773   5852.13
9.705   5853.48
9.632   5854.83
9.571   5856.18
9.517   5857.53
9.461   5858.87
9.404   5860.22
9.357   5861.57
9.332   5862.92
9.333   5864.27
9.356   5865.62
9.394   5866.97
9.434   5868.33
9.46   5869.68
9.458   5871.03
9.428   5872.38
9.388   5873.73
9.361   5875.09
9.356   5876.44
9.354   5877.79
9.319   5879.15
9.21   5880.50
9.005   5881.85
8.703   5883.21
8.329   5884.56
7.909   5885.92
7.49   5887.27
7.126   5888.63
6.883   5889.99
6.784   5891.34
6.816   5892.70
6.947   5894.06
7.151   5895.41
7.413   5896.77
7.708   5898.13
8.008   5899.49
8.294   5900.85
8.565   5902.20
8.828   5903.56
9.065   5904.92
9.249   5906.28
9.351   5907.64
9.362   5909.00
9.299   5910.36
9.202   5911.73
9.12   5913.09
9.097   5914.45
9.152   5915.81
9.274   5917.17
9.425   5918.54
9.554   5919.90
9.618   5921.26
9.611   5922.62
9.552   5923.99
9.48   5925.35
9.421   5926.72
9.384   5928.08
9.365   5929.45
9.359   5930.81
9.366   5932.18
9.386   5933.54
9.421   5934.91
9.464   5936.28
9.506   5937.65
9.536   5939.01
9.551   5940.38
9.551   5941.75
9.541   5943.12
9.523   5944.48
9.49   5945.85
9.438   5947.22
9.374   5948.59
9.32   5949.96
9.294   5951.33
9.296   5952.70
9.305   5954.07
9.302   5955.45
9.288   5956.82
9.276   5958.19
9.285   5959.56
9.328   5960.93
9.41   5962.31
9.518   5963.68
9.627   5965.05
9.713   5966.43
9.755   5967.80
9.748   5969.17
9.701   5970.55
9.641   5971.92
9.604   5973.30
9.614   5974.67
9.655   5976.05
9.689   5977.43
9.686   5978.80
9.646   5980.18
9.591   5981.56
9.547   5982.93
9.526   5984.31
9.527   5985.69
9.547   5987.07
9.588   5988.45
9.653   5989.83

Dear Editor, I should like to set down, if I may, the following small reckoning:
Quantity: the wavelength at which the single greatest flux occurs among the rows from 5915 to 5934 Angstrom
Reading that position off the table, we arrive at 5921.26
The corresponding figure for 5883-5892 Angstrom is 5883.21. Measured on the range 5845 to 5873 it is 5850.79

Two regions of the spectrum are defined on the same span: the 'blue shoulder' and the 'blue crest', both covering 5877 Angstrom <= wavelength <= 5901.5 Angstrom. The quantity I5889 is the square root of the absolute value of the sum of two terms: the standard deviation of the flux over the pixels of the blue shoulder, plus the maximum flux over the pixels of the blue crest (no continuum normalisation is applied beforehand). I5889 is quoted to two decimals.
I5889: 3.20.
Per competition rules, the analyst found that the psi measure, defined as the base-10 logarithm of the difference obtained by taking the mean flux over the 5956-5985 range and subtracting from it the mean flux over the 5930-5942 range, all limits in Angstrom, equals -1.0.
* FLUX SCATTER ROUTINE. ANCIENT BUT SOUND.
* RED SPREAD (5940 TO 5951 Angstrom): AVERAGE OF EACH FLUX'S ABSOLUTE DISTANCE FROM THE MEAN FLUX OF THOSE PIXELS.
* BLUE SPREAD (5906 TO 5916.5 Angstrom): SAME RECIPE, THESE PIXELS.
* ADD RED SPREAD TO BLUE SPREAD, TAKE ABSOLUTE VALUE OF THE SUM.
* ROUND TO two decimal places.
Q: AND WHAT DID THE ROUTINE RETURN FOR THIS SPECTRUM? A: 0.16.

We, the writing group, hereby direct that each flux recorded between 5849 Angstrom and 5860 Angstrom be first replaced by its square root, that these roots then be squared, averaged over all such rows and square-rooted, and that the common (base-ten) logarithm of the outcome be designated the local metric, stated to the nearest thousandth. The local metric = 0.492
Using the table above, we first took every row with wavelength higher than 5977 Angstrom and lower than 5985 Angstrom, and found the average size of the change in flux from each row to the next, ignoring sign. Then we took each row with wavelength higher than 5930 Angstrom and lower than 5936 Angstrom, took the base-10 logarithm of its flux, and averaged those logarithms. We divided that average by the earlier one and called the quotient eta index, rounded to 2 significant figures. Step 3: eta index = 30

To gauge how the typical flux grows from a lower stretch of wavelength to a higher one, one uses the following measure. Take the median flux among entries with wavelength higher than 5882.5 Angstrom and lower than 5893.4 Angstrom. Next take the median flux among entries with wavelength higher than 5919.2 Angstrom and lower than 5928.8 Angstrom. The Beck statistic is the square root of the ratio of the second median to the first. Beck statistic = 1.14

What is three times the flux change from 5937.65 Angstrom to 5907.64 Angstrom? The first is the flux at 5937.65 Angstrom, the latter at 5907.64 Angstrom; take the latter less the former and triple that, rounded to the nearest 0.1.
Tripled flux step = -0.5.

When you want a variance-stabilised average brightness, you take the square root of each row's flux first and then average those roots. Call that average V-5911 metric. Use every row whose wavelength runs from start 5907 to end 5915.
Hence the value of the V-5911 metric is 3.04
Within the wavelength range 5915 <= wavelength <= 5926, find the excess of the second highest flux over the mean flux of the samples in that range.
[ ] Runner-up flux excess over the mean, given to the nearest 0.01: 0.15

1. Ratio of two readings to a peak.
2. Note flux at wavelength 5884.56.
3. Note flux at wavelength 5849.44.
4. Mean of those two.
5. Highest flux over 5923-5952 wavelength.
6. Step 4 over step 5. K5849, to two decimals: 0.95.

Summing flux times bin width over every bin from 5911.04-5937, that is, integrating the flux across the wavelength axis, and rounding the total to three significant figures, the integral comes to 243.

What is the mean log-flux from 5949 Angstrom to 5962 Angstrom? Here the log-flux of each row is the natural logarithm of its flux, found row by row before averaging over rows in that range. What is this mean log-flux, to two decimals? 2.23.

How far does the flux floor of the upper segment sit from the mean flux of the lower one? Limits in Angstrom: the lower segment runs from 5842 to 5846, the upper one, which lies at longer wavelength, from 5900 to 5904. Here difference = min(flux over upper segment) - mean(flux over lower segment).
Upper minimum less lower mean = -1.3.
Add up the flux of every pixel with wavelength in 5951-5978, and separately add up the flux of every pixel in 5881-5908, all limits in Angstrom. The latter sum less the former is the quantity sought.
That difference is -30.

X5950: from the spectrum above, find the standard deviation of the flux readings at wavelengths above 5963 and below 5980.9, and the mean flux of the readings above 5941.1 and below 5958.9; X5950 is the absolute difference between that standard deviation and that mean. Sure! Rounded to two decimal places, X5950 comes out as 9.32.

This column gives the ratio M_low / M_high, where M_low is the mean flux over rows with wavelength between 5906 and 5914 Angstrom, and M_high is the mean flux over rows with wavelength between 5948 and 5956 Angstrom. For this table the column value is 0.99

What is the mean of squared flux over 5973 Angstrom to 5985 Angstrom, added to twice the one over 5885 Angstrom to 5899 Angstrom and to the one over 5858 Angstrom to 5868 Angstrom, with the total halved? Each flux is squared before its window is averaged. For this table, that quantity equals 143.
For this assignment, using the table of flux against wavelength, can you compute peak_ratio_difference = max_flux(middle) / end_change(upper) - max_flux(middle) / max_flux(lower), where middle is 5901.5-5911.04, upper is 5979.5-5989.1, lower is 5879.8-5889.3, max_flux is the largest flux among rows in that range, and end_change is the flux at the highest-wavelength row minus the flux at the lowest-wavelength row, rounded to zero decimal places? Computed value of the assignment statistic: -162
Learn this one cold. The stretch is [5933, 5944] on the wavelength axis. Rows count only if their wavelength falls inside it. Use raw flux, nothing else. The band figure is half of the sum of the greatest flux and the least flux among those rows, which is 9.5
